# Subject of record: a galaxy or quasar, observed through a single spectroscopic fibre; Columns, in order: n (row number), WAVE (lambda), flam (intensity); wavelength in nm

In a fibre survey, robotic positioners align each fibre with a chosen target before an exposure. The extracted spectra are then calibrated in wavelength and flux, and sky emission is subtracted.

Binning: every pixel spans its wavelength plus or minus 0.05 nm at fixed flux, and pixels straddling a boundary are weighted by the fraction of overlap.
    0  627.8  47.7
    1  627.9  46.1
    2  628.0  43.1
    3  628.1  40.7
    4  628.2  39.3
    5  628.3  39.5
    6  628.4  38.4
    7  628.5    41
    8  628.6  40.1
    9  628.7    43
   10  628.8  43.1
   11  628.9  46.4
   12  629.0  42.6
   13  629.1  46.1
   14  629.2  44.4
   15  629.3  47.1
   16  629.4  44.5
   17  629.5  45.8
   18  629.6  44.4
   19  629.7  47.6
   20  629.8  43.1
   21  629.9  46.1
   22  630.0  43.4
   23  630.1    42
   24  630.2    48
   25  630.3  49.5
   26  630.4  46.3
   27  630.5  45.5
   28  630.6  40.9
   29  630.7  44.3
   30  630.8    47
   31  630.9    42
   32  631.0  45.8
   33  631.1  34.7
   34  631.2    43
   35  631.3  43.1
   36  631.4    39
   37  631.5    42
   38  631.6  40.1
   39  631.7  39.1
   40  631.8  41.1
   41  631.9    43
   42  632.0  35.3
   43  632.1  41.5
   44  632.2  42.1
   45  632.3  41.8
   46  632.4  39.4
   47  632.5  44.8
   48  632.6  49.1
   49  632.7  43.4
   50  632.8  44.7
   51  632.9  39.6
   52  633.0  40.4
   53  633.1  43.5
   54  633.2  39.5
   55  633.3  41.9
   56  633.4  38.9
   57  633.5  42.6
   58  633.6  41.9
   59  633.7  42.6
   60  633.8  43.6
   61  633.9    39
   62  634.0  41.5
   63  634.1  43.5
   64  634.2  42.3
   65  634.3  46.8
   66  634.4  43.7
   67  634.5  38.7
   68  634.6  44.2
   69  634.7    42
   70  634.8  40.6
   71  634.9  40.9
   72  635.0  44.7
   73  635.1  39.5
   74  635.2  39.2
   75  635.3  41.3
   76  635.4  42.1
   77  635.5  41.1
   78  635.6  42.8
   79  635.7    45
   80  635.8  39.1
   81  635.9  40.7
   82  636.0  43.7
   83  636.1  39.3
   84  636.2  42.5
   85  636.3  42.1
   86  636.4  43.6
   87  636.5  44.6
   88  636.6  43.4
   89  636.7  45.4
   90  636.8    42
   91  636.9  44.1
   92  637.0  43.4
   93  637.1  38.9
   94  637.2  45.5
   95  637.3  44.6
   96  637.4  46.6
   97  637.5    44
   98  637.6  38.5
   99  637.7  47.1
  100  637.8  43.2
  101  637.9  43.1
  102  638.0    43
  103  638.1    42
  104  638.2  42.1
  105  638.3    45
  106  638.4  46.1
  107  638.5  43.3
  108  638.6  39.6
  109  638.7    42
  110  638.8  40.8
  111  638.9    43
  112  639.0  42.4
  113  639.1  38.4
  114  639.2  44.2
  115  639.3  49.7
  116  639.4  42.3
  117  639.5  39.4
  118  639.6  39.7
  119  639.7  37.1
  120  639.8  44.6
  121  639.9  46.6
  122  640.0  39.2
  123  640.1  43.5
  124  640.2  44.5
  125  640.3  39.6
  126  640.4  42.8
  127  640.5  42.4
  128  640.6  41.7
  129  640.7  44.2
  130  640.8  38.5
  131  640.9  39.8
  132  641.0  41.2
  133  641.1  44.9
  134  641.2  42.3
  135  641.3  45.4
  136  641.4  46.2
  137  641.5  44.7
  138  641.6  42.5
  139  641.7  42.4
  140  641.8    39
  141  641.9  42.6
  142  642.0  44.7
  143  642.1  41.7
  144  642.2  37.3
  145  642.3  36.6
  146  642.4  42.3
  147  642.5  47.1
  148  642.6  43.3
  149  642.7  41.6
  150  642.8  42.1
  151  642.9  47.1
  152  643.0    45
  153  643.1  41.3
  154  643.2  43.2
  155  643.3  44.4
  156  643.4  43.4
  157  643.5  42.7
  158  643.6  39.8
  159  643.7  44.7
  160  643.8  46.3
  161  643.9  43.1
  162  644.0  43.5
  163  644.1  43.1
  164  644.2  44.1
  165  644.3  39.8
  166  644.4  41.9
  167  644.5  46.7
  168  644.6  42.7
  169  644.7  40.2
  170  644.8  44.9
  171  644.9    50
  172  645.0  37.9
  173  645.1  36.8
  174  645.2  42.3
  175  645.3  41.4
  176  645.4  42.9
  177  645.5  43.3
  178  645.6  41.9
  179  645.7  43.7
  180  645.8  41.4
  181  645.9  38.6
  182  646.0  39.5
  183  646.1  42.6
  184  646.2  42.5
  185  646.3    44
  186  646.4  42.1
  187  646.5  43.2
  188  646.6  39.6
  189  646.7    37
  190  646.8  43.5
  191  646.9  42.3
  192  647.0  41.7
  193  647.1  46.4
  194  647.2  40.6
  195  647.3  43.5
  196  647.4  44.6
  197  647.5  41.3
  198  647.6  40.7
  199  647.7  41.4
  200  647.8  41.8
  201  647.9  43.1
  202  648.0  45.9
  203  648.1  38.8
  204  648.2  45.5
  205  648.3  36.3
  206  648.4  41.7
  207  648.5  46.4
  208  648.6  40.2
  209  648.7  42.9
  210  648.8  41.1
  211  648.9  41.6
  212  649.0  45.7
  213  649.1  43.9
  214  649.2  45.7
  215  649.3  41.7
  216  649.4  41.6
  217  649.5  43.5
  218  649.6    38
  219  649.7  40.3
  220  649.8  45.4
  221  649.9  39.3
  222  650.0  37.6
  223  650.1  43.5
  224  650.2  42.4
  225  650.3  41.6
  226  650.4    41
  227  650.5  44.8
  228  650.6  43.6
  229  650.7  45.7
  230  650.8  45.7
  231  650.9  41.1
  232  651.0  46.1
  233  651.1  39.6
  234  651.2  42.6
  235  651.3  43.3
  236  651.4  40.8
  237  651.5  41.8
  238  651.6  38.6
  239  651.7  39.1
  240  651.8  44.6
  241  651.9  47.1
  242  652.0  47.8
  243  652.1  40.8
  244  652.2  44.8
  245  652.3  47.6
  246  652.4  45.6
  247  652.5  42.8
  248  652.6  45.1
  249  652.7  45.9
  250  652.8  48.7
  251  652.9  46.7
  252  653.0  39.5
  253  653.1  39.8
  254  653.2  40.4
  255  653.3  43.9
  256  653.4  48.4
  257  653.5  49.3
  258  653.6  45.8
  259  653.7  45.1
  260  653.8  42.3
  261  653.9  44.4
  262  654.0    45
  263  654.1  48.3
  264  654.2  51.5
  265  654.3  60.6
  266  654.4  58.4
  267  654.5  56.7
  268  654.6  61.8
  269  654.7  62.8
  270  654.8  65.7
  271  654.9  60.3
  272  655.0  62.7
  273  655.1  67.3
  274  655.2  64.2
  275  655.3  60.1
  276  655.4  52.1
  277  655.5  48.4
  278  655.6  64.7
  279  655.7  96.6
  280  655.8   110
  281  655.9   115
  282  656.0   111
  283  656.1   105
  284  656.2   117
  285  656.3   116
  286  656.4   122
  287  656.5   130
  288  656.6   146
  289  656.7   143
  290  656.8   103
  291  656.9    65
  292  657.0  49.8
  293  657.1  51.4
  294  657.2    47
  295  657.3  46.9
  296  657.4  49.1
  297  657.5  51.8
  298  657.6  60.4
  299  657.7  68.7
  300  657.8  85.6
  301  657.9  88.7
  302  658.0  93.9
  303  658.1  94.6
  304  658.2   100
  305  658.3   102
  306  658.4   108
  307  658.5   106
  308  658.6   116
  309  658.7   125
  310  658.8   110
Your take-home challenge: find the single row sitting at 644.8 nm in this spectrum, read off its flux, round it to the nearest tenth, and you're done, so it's 44.9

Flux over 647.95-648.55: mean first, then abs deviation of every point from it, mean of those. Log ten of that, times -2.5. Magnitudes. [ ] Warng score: -1.4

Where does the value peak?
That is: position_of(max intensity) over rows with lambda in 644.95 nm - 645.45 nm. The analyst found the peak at 645.4 nm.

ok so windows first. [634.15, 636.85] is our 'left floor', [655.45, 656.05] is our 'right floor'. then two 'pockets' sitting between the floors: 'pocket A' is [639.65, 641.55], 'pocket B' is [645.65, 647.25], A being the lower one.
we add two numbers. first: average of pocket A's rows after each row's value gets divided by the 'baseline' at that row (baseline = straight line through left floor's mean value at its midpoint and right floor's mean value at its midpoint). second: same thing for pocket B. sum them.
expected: 1.39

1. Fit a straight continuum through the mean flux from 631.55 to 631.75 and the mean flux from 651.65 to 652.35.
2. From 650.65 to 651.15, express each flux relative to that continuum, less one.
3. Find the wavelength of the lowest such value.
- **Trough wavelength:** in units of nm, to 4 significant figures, 651.1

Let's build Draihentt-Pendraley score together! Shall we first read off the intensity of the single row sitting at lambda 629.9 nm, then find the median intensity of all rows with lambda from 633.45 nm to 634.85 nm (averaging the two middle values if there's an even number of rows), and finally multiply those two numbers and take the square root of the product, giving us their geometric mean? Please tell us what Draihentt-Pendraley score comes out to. 44.2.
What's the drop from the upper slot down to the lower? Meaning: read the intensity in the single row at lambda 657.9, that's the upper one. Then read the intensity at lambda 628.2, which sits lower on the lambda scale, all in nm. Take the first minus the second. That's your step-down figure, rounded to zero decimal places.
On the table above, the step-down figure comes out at 49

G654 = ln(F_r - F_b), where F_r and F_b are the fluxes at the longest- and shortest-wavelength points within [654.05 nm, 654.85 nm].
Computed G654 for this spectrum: 2.9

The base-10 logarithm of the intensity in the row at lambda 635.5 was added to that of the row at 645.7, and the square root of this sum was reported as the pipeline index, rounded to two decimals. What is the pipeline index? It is 1.80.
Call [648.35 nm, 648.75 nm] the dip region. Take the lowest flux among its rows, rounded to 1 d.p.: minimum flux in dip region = 40.2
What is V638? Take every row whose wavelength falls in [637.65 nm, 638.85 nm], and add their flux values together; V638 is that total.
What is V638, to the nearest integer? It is 517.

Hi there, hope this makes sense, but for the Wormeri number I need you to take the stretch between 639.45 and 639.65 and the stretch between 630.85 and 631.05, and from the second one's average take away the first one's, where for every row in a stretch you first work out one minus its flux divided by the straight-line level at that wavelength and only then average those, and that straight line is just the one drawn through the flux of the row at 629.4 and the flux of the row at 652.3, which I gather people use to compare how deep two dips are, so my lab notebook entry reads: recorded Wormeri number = -0.12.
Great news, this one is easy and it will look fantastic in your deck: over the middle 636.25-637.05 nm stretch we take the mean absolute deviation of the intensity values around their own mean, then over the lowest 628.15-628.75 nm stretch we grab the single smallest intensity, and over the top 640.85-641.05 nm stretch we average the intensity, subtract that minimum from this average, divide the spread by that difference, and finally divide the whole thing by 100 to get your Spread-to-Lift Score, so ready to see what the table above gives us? 0.004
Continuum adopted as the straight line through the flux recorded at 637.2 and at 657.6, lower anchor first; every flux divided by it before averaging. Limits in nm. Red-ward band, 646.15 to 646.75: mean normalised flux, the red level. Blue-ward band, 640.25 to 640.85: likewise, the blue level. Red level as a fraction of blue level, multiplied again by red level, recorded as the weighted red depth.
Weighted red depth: 0.72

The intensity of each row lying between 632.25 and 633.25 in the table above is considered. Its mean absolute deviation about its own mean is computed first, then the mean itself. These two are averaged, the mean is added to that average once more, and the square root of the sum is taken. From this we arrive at 8.07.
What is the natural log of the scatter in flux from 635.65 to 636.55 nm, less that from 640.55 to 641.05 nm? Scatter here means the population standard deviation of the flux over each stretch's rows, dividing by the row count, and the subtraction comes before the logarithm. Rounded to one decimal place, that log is -2.0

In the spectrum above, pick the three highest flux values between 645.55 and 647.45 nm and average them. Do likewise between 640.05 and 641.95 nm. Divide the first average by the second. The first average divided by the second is 0.99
